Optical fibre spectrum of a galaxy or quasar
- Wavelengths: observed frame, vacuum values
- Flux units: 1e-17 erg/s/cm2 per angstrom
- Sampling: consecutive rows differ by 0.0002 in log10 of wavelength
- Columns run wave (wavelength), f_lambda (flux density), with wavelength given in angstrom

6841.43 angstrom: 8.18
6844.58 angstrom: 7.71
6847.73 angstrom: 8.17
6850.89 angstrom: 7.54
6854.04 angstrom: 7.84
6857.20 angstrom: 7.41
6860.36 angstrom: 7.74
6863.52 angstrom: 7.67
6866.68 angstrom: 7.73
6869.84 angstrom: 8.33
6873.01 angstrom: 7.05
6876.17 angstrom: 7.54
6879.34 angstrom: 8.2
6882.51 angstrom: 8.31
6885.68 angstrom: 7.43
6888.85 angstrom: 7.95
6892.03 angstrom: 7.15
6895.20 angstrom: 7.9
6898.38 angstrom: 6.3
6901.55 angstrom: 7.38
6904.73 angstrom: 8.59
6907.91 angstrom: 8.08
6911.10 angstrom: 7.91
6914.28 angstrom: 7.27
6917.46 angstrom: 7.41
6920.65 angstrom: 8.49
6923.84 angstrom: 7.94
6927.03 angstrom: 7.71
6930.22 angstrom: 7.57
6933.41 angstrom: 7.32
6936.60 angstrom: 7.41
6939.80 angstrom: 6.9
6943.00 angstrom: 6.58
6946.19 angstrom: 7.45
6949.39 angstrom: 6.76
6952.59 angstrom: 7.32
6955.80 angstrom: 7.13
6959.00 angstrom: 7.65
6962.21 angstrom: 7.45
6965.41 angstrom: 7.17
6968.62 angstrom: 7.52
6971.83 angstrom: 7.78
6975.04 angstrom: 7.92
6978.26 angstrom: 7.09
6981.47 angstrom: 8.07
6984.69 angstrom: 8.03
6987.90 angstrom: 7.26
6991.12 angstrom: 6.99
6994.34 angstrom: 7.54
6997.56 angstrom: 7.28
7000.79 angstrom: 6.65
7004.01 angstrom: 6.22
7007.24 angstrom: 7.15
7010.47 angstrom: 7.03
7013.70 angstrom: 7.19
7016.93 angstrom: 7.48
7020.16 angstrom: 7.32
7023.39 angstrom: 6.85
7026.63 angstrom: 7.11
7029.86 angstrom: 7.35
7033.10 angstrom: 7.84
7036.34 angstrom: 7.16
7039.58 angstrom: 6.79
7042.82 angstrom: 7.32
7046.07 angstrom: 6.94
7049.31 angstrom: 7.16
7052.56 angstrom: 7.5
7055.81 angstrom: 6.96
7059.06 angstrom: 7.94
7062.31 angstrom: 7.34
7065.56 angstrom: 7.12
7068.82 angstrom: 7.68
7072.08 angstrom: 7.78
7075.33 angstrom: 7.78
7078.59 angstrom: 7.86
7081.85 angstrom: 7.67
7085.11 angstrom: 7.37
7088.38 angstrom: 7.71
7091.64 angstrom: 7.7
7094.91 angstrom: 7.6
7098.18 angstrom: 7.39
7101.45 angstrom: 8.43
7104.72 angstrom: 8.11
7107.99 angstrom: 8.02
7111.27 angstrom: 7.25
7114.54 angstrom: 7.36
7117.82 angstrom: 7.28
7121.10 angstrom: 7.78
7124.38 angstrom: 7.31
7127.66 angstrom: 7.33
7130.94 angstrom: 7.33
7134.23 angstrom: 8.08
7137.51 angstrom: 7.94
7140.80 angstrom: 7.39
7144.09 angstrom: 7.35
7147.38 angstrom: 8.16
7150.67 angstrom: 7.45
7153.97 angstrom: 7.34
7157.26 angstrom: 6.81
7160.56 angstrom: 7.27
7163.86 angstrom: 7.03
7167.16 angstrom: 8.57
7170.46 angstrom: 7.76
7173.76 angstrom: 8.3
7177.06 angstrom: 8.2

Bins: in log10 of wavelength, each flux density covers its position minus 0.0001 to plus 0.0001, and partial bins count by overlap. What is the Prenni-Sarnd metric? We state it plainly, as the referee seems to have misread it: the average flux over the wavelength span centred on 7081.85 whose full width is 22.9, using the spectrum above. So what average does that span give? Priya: 7.70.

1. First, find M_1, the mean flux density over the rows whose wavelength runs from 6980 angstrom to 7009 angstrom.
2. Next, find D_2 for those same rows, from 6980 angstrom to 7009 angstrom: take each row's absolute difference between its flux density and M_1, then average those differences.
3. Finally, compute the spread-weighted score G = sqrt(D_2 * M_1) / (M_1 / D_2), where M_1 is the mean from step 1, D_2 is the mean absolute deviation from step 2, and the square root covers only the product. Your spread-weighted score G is 0.11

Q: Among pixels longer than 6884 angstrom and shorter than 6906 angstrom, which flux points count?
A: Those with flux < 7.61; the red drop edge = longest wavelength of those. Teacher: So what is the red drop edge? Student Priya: 6901.55 angstrom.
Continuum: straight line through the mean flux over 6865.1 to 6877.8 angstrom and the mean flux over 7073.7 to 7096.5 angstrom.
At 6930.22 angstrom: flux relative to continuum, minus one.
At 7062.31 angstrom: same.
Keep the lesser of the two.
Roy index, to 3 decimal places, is -0.043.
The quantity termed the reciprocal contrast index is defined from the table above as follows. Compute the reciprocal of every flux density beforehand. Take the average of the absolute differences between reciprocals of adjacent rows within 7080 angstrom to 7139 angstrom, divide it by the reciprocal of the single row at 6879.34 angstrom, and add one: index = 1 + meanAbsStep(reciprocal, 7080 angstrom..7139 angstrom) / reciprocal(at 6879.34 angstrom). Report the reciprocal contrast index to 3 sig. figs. 1.04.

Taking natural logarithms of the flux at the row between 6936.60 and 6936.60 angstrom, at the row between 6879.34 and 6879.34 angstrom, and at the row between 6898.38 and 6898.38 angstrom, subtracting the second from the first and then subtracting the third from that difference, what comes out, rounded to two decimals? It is -1.94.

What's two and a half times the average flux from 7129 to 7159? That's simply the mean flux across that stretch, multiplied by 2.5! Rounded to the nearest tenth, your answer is 18.8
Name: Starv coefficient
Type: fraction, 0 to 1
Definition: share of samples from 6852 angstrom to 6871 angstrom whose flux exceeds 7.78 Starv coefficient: 0.33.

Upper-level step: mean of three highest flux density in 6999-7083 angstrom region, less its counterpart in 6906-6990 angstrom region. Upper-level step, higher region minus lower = -0.3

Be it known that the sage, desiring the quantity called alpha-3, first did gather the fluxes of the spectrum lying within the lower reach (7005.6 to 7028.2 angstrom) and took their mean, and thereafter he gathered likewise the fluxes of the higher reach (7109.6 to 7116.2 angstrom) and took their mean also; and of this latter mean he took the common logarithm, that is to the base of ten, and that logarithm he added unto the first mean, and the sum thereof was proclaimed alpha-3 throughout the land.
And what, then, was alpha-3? 8.0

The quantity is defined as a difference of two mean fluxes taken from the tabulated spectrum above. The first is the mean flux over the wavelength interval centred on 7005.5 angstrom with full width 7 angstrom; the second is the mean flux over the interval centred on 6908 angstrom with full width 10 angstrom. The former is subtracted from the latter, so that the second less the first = 1.5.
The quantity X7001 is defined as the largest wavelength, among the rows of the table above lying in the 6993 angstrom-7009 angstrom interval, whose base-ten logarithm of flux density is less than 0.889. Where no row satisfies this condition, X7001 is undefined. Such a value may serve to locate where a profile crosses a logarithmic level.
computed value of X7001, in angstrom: 7007.24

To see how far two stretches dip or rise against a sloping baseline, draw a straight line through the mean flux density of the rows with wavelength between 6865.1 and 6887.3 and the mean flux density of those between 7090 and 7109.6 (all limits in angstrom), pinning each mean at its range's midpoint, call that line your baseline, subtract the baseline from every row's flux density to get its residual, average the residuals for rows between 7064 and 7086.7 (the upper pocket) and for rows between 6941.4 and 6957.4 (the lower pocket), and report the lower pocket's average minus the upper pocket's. -0.5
